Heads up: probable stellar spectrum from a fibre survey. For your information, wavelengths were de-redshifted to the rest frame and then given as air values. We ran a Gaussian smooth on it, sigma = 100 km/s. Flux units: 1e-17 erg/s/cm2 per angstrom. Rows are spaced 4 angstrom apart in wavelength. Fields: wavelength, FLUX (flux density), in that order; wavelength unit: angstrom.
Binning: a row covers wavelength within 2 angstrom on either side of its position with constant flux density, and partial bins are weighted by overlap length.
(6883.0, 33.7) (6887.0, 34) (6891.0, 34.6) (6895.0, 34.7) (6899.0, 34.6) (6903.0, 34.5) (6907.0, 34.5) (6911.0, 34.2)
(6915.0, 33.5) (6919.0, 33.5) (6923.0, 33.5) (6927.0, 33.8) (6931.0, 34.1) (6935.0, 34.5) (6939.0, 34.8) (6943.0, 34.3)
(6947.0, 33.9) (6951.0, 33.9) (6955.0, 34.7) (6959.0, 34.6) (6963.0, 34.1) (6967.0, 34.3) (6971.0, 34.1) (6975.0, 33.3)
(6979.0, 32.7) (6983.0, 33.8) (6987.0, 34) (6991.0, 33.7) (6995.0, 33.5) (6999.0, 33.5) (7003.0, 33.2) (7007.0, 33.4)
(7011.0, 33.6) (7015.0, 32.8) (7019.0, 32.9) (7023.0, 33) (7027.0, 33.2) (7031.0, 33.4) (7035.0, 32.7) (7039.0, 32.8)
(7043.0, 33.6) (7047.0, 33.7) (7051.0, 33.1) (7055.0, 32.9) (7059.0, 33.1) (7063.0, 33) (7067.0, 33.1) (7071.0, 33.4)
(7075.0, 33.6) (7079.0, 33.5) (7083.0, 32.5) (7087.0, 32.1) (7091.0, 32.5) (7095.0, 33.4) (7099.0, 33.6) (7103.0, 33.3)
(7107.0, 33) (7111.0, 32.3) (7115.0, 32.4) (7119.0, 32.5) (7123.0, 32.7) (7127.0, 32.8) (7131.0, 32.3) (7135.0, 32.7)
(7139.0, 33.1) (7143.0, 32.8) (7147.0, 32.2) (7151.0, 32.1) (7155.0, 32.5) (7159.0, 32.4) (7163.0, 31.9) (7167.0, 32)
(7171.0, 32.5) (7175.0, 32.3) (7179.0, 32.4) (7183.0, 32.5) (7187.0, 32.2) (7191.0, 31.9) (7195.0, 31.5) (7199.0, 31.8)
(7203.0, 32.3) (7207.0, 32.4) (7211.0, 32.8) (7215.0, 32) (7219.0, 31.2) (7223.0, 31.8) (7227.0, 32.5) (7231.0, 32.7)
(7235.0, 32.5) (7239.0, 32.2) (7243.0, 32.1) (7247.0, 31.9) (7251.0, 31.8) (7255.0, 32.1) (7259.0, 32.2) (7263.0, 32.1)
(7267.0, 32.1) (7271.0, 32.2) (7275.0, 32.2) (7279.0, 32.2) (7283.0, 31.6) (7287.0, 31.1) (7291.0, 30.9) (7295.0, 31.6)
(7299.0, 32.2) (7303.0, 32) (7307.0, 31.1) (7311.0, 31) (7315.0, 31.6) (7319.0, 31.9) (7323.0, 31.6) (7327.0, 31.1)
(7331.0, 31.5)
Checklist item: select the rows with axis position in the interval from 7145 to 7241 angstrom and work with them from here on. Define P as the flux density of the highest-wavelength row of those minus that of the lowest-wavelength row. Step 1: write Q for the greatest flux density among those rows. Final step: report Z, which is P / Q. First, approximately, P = 0.0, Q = 32.8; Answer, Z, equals 0.000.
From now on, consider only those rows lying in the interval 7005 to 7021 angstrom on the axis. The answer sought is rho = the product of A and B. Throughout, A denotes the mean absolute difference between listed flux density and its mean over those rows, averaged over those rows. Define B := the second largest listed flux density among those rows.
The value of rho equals 11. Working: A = 0.325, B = 33.4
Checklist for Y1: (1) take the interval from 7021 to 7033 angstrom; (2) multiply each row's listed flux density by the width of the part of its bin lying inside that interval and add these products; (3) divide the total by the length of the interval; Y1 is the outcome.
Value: 33.2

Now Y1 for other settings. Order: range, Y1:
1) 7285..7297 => 31.2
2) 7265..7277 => 32.2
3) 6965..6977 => 33.9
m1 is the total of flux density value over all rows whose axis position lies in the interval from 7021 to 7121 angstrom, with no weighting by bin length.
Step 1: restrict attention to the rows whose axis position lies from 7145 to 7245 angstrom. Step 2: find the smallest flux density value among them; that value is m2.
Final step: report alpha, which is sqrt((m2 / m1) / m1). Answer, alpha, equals 0.0068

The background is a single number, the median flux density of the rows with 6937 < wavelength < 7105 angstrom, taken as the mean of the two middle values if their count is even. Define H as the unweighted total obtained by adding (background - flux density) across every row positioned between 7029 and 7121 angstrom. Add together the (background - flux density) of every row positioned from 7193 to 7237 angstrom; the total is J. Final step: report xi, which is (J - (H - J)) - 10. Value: 9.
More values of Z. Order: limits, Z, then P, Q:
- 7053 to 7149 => -0.021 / -0.7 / 33.6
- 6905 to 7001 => -0.029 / -1.0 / 34.8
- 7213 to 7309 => -0.028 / -0.9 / 32.7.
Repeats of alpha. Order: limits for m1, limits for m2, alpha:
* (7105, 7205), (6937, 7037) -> 0.0071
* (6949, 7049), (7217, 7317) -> 0.0066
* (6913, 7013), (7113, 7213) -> 0.0066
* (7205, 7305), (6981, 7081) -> 0.0071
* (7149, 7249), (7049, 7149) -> 0.0070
